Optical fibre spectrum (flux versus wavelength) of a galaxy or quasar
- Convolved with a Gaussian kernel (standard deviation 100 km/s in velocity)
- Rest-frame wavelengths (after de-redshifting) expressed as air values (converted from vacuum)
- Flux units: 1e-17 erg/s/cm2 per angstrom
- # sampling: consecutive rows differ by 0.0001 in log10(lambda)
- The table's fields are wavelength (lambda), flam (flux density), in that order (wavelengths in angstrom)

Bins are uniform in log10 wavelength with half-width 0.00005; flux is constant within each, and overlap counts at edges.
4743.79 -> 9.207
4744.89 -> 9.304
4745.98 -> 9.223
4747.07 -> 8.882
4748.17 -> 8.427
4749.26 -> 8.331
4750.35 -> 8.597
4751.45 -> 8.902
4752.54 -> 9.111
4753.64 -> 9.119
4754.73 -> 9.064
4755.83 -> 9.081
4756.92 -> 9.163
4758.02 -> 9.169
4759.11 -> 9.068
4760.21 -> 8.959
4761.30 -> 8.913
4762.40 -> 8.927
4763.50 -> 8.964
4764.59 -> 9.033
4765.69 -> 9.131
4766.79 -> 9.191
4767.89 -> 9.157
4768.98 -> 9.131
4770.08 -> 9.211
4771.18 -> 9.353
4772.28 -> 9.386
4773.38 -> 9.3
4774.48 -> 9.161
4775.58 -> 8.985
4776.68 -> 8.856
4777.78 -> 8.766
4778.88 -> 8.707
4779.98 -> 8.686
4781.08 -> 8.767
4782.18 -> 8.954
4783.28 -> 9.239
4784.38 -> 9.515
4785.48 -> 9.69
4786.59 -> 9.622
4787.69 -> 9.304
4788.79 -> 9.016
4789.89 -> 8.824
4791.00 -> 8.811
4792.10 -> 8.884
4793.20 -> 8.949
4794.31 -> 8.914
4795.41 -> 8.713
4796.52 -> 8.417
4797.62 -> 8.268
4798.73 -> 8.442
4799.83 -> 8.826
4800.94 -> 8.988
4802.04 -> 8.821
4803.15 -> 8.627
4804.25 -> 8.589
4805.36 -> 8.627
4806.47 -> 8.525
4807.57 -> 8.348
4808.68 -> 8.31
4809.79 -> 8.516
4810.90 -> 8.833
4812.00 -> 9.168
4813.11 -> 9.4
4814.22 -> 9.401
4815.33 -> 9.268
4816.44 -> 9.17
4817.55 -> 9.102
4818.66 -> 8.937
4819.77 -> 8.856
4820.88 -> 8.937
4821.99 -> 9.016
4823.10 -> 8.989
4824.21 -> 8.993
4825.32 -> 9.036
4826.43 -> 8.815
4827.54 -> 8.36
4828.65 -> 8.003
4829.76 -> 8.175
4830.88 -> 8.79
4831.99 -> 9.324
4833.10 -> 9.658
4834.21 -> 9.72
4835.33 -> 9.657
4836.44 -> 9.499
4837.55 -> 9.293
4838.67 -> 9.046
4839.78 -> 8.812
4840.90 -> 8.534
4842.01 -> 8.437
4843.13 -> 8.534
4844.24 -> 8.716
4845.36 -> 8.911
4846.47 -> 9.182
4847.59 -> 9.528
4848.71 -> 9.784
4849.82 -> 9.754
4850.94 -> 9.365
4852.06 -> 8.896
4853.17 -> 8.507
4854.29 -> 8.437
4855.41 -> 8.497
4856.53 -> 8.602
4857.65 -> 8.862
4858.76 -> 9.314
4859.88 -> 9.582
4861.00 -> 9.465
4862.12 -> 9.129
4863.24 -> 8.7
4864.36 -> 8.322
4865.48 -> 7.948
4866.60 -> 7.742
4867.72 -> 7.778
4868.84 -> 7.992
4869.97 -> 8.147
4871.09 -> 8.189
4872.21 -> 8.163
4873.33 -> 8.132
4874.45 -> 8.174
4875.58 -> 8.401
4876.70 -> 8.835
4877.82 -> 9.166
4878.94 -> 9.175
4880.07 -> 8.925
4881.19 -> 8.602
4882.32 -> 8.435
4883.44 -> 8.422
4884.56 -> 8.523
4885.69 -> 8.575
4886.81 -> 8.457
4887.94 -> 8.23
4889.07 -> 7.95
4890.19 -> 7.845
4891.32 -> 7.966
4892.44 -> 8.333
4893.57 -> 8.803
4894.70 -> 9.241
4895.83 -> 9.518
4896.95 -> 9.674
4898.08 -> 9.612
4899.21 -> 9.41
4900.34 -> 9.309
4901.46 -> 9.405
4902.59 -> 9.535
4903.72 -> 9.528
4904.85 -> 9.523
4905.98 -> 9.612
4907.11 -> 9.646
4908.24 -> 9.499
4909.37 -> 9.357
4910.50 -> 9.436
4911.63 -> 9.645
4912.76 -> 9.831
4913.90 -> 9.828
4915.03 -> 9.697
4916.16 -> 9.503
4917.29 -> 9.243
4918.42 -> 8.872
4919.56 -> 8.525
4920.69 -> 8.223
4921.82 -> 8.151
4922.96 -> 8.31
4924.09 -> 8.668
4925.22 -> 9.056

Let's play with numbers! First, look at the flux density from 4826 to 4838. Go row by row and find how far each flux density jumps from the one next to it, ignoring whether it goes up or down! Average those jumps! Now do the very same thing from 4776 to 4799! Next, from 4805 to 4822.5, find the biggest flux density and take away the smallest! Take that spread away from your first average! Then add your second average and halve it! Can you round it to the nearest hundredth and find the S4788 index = -0.32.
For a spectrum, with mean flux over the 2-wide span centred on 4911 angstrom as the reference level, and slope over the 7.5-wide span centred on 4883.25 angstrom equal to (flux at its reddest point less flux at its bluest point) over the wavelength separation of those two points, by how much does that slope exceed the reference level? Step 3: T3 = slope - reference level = -9.6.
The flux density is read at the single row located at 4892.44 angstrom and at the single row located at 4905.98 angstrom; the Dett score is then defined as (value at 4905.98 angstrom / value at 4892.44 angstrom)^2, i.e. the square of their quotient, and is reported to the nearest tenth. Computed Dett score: 1.3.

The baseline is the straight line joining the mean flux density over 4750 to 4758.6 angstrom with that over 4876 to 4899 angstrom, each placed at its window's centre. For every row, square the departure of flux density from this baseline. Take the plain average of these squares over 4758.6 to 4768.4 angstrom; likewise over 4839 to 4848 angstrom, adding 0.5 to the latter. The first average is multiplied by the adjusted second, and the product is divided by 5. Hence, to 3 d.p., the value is 0.001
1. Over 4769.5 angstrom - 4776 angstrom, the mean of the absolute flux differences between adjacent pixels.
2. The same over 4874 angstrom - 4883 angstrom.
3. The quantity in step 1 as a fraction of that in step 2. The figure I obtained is 0.46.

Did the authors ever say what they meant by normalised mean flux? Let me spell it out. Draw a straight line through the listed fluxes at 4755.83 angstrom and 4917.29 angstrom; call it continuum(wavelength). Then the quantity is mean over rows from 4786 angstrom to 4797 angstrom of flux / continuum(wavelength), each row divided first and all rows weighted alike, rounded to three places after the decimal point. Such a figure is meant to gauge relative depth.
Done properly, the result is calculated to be 0.981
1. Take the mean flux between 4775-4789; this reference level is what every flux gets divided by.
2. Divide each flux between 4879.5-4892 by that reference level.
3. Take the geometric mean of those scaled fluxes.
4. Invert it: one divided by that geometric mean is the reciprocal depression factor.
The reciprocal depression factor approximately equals 1.09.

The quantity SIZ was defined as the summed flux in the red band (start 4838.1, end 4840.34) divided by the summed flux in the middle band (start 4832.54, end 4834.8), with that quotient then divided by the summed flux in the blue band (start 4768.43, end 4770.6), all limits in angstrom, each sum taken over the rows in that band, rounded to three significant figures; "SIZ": 0.0502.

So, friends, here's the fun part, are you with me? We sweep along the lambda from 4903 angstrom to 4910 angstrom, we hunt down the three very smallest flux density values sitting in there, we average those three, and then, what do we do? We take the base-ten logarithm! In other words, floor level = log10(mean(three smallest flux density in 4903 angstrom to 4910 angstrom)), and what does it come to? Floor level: 0.976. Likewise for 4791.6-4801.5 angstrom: 0.923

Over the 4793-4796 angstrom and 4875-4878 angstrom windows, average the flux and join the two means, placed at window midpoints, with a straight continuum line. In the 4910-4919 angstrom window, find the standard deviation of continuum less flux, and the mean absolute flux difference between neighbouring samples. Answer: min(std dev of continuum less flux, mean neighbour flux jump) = 0.19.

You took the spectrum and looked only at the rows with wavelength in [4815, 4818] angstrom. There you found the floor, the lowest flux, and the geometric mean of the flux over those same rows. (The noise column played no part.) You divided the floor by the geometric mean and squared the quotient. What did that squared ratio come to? 0.983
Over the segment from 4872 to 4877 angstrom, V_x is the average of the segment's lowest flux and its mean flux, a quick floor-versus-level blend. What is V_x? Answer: 8.2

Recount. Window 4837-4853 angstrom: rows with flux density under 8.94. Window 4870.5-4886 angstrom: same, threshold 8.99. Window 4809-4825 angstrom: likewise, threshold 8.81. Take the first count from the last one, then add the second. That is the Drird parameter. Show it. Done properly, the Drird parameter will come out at 6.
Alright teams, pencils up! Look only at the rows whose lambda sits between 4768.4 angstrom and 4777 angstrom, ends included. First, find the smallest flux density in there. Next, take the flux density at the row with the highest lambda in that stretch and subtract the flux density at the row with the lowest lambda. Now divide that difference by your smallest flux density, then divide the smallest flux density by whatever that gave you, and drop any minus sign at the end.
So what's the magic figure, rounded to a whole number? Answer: 285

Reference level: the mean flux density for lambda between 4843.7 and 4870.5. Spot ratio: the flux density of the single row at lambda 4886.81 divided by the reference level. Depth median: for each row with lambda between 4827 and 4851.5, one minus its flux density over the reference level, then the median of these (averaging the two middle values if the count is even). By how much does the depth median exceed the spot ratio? -1.00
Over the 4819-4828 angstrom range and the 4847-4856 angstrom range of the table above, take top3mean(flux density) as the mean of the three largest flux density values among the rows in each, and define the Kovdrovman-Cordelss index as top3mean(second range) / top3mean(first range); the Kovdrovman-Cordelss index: 1.07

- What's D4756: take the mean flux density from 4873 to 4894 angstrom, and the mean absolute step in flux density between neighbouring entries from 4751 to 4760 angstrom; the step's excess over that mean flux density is -8.4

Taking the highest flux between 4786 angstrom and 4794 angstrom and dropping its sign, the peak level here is 9.62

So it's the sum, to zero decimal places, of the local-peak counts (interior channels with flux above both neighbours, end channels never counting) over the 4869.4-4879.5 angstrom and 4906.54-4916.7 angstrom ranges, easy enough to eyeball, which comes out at 2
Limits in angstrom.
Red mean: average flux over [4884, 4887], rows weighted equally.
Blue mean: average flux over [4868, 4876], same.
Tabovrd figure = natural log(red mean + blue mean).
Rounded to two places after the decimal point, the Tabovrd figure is 2.81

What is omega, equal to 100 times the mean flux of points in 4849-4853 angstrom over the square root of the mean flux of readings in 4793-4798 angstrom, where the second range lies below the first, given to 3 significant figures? 317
